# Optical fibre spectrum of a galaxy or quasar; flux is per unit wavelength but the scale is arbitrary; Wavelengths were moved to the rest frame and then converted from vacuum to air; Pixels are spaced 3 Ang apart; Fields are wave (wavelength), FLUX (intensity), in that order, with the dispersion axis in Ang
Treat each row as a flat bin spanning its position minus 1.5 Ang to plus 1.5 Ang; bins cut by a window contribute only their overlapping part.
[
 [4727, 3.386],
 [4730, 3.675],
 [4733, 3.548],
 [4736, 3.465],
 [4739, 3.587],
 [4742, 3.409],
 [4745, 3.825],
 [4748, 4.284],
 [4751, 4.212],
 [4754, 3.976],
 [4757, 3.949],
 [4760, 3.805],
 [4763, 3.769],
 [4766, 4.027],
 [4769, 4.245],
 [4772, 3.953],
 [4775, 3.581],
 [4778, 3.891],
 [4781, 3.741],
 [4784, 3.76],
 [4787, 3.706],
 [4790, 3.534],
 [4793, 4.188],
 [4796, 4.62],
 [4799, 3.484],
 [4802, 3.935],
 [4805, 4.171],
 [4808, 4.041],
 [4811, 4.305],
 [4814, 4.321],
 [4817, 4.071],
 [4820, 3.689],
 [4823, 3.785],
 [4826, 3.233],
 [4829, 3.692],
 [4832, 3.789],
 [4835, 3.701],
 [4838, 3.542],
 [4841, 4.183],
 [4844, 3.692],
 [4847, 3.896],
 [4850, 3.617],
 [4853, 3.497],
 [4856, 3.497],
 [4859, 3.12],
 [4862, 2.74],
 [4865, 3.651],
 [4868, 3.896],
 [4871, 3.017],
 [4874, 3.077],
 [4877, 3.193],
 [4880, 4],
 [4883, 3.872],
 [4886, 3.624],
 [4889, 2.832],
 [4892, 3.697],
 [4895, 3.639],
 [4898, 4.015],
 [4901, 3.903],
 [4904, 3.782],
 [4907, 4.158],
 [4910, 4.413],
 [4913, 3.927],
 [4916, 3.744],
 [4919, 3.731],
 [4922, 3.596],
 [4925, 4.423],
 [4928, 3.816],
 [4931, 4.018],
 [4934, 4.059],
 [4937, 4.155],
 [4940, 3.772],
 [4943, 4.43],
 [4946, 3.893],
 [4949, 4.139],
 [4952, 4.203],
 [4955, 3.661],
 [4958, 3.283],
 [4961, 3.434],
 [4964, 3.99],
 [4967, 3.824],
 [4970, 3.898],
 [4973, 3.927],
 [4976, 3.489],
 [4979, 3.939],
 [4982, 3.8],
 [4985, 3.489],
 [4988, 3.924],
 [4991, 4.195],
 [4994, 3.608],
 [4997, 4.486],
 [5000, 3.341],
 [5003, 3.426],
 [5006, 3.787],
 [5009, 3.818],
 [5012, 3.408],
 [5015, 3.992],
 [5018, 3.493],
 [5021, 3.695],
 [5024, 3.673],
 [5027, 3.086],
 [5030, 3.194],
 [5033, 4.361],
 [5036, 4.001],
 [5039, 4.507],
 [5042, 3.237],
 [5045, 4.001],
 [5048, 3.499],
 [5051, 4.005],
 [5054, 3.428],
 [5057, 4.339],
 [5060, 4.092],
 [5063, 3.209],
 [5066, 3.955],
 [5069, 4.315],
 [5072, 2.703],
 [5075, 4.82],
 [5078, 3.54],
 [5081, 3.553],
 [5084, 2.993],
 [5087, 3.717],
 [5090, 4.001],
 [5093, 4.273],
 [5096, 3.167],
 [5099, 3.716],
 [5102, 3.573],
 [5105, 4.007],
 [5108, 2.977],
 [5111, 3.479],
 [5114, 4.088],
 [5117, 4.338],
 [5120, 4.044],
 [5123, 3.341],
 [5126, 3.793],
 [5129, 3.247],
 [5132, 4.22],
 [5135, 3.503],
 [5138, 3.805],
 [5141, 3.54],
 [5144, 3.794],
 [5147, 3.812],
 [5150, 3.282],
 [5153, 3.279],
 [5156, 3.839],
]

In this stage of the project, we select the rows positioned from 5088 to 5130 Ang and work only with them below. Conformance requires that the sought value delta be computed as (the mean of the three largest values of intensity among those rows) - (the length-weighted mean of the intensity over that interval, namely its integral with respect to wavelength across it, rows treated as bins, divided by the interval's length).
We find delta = 0.51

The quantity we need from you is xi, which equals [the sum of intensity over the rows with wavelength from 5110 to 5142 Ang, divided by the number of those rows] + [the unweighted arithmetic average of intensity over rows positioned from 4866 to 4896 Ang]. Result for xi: 7.25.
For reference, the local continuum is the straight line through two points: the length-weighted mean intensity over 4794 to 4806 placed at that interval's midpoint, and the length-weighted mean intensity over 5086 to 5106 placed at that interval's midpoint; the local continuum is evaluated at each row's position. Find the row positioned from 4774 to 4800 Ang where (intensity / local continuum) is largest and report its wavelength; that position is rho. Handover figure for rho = 4796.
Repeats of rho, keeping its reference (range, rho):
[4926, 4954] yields 4943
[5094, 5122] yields 5117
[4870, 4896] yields 4880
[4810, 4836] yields 4814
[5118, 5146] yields 5132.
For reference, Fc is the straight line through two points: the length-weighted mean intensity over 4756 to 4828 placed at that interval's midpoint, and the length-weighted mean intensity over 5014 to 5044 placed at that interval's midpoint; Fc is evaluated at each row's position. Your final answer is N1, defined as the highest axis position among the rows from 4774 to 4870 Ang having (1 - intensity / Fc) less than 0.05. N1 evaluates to 4868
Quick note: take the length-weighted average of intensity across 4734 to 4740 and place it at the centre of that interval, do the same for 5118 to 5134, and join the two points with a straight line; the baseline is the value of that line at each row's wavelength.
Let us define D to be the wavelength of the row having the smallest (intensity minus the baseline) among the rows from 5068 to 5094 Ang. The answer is 5072 Ang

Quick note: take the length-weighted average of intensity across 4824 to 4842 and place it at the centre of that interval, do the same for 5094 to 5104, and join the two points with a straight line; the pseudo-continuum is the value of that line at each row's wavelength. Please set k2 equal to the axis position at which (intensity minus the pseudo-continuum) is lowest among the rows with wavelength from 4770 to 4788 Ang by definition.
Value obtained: 4775 Ang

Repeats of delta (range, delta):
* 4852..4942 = 0.63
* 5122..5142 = 0.29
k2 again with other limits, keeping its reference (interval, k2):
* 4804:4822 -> 4820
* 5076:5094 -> 5084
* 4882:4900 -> 4889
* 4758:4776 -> 4775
